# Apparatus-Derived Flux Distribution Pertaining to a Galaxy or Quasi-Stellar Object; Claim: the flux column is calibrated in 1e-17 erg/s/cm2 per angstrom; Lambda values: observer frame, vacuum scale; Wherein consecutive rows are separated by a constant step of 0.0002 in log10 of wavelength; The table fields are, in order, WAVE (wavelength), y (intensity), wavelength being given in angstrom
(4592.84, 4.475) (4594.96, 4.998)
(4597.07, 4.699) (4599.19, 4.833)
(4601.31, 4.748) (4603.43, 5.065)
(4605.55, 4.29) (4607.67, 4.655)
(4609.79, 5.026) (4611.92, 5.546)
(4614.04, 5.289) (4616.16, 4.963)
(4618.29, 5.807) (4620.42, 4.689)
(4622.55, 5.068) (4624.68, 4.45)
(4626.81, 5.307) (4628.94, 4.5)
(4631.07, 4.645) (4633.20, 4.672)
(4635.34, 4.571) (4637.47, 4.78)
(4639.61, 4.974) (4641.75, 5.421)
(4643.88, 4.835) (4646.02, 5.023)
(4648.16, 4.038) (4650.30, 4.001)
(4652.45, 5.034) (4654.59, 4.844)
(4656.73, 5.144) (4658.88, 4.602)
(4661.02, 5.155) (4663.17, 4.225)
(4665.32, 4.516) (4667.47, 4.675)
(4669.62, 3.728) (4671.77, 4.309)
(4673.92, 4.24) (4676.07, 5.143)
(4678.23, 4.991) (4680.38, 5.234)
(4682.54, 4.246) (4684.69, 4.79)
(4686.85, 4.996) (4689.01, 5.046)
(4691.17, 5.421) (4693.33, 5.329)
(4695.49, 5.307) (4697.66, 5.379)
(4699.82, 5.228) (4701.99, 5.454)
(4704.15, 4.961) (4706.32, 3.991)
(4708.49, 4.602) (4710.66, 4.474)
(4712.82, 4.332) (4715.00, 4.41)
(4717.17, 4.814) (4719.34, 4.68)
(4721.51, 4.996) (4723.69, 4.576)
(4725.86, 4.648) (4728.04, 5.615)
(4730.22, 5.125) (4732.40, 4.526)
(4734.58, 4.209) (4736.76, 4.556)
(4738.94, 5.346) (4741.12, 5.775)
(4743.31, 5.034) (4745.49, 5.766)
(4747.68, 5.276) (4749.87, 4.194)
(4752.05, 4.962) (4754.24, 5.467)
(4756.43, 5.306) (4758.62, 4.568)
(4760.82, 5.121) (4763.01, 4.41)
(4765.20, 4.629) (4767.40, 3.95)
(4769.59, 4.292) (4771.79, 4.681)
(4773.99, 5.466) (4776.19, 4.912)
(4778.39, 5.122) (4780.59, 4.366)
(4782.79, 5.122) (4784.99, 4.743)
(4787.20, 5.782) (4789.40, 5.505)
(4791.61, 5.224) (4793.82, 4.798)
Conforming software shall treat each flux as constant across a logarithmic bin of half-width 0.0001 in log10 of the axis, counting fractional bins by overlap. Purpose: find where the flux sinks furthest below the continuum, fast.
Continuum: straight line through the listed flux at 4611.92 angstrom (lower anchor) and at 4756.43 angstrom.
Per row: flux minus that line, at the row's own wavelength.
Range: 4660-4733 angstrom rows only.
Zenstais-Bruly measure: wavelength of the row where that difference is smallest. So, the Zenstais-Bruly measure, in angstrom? 4669.62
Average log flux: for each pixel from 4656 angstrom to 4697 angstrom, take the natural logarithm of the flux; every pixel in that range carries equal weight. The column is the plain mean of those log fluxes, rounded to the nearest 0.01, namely 1.56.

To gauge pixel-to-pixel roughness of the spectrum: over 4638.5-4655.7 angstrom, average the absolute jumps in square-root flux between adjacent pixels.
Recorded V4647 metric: 0.11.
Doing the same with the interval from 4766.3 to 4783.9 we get 0.12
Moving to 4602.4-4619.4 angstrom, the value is 0.11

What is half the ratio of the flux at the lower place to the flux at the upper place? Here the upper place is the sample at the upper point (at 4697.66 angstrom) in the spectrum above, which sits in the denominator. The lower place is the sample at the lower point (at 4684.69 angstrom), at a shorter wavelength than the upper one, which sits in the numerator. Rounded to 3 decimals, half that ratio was 0.445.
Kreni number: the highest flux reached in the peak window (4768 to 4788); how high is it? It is 5.782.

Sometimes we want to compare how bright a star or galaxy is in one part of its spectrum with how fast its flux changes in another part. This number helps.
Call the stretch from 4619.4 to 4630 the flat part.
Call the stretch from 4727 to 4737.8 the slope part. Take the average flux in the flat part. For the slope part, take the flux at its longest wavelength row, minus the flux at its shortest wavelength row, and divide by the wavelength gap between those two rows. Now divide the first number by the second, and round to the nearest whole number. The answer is -40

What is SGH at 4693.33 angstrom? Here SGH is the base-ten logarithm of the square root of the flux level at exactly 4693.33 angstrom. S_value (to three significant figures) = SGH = 0.363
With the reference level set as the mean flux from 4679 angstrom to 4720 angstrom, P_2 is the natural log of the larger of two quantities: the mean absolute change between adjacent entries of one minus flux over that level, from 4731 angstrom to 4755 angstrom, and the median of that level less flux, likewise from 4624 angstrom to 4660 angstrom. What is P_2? -2.06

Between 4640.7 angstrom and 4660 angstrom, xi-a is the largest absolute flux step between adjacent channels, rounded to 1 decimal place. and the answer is 1.0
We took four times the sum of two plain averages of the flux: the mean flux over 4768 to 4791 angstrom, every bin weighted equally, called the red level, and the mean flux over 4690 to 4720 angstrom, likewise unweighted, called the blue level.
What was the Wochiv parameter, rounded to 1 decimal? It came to 39.5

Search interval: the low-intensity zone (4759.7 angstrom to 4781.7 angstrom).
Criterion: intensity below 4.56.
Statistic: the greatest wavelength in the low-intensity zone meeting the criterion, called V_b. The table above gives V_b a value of 4780.59 angstrom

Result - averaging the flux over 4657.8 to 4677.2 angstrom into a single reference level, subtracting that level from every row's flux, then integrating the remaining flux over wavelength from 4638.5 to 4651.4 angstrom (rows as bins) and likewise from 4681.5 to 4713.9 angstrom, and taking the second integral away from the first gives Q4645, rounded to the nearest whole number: -10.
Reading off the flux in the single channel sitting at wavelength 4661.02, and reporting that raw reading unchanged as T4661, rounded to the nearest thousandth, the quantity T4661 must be 5.155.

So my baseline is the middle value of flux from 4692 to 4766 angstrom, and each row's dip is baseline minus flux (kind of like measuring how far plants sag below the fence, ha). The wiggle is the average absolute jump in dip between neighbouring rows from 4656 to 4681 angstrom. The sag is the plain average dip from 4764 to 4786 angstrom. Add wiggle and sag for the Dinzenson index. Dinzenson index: 0.72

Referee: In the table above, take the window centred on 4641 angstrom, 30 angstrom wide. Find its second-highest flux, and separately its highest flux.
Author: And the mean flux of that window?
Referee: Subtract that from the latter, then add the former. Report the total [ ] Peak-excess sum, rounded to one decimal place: 6.0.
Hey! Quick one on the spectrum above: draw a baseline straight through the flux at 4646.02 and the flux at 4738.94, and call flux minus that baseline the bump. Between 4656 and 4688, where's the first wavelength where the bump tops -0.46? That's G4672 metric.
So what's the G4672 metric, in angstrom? 4656.73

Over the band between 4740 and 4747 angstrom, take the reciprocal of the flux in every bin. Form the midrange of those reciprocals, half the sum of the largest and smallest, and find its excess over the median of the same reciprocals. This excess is 0.012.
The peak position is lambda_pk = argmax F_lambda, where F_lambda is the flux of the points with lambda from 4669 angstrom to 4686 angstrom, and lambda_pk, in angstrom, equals 4680.38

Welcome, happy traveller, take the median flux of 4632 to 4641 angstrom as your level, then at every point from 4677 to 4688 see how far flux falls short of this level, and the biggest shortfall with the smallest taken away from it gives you 1.0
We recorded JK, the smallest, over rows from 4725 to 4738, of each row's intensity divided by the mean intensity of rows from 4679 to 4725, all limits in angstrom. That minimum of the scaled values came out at 0.864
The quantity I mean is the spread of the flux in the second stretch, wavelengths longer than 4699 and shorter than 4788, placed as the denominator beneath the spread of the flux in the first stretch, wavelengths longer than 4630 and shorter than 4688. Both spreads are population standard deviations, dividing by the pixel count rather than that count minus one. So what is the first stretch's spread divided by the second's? 0.853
